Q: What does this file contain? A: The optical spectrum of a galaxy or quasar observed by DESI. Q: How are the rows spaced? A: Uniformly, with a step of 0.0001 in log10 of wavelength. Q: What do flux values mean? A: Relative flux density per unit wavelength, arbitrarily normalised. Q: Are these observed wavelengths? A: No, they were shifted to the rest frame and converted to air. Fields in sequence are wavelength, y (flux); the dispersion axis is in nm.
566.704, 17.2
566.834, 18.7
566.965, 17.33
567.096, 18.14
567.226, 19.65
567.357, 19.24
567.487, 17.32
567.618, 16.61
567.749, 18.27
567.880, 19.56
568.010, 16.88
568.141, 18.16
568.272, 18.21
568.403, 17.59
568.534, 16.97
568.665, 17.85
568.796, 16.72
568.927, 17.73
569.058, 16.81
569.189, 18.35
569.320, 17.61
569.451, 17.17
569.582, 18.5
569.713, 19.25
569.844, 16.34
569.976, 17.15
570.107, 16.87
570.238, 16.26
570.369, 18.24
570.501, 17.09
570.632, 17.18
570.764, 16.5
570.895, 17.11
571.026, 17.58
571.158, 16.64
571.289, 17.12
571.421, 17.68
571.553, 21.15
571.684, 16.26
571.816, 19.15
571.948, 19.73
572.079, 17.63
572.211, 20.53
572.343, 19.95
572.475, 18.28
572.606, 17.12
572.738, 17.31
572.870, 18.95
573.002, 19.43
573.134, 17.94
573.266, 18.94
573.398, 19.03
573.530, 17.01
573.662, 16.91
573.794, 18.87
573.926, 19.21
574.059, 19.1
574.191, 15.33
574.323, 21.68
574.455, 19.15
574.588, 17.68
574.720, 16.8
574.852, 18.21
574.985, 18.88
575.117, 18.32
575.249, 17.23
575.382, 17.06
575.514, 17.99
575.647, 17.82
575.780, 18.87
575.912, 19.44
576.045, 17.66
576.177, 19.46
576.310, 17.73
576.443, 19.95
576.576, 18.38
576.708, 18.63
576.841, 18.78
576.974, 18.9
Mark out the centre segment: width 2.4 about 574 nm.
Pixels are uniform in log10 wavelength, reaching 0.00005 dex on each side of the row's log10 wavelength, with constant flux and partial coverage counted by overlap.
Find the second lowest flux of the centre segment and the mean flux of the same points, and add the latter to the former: 35.2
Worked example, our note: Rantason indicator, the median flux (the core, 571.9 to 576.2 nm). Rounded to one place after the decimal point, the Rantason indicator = 18.3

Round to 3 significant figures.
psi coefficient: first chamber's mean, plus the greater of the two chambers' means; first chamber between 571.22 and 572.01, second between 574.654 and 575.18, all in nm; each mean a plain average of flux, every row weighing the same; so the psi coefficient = 37.0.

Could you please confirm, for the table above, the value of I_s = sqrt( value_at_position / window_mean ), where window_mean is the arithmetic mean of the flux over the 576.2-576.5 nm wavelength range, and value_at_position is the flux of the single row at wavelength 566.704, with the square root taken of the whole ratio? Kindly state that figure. 0.96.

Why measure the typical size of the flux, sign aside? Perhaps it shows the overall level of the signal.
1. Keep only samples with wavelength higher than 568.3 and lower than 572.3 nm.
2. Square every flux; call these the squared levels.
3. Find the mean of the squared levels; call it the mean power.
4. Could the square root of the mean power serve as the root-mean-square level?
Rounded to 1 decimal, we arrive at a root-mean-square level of 17.7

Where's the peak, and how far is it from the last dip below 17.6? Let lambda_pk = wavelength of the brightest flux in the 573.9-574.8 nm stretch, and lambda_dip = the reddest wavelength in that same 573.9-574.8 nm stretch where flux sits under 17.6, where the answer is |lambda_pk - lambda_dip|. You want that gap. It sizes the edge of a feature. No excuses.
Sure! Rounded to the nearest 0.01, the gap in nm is 0.40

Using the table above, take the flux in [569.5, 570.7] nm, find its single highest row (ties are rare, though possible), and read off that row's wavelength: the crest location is 569.713 nm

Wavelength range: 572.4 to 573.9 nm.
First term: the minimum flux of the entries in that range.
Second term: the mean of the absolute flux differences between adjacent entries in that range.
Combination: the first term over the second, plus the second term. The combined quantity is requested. 17.7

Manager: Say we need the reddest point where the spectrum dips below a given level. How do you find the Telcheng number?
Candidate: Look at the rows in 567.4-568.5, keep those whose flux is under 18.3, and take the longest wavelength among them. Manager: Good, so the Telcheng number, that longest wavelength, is 568.403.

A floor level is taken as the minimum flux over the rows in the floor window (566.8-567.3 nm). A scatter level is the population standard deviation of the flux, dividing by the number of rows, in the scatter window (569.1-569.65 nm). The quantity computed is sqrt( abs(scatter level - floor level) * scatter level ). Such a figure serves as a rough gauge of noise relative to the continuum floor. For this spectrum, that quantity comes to 3.0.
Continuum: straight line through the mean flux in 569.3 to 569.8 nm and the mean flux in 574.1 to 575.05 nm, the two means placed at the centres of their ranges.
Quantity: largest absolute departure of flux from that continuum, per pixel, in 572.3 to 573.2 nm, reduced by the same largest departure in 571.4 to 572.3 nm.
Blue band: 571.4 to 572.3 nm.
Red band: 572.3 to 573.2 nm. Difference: -1.2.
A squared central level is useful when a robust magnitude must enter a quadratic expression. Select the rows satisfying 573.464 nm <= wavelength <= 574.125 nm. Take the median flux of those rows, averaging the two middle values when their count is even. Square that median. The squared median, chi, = 356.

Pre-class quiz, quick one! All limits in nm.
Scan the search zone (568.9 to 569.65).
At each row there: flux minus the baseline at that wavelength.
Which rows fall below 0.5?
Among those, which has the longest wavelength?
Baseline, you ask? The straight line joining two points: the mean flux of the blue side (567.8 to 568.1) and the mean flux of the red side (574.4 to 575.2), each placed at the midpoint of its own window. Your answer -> 569.582 nm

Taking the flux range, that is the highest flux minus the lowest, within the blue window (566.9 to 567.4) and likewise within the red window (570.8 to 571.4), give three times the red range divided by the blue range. 1.2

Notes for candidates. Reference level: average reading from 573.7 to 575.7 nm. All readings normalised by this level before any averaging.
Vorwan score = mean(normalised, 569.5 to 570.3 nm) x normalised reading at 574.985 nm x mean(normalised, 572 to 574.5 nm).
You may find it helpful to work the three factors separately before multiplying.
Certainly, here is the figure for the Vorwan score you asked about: 1.01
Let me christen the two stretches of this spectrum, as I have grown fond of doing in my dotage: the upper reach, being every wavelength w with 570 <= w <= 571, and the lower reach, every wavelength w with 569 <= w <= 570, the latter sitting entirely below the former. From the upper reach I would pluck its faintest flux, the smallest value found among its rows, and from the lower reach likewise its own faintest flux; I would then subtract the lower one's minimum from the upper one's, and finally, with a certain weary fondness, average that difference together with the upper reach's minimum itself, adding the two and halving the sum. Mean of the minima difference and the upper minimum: 8.09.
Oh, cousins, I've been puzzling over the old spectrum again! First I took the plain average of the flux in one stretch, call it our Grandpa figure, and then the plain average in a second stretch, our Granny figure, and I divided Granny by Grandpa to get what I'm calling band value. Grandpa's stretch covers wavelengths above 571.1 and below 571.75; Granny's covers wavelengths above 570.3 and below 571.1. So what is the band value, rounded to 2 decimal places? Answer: 0.97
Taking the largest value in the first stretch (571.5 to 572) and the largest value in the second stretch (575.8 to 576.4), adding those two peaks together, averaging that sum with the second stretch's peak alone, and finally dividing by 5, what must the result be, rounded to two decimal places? 6.01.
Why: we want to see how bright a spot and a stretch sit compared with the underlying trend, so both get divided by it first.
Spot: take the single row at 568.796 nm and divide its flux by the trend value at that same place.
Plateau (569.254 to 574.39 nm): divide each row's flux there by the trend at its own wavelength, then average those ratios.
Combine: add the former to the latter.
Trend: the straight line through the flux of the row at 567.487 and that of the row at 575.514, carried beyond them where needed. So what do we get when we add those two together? 1.98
